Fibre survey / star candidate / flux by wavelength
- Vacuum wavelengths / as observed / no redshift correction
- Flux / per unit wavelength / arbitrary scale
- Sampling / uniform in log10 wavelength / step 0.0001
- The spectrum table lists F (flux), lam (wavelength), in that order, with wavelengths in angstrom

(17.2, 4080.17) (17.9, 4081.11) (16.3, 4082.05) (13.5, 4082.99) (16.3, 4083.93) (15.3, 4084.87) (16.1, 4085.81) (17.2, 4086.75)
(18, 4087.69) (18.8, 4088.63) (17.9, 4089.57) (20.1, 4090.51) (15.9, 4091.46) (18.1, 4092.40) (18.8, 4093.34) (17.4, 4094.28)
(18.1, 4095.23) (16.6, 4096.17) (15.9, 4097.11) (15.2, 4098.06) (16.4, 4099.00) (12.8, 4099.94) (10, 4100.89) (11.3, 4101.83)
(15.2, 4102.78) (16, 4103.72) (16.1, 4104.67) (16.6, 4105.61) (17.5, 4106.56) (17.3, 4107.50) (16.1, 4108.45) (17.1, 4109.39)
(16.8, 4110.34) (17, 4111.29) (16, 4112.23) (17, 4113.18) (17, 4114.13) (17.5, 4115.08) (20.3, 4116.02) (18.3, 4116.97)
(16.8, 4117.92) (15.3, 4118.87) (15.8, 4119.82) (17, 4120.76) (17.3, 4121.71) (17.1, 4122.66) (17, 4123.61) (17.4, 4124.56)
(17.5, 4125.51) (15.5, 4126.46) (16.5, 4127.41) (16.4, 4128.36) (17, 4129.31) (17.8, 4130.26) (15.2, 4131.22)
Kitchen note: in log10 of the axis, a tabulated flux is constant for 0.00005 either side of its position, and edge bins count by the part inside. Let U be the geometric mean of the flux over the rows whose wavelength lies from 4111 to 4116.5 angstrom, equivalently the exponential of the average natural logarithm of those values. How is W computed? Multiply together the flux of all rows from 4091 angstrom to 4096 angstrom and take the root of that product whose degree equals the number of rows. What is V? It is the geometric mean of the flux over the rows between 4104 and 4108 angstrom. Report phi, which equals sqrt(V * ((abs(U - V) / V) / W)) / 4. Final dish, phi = 0.04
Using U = 17.4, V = 16.9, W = 17.6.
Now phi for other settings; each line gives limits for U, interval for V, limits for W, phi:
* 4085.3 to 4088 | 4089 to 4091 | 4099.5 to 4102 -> 0.10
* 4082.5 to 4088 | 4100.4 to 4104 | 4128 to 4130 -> 0.11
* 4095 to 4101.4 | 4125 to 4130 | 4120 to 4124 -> 0.08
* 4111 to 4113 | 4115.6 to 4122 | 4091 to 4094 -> 0.05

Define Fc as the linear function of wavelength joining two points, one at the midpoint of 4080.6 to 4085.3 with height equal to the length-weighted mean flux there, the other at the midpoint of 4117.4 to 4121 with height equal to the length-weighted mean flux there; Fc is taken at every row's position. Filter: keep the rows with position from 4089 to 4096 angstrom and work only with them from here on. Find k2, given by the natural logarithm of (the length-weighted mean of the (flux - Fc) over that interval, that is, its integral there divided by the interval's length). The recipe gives 0.7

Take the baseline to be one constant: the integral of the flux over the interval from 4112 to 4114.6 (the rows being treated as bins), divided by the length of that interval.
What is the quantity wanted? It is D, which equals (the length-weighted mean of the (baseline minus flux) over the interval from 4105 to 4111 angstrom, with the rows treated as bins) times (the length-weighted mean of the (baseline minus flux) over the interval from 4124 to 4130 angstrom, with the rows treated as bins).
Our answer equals 0.01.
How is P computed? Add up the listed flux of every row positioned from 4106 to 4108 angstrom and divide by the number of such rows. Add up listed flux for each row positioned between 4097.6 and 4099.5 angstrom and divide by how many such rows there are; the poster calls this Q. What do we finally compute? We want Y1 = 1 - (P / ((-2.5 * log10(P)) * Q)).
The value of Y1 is 1.36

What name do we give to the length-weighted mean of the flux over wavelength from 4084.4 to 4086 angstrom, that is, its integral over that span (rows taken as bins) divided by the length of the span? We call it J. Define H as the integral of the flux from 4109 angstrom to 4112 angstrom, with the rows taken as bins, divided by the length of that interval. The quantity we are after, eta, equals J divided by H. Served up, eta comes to 0.926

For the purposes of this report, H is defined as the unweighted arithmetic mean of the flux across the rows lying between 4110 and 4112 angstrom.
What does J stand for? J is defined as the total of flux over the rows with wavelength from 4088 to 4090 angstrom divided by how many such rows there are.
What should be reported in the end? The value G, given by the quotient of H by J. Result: 0.92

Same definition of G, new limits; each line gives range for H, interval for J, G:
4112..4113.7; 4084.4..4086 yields 1.05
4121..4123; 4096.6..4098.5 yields 1.11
